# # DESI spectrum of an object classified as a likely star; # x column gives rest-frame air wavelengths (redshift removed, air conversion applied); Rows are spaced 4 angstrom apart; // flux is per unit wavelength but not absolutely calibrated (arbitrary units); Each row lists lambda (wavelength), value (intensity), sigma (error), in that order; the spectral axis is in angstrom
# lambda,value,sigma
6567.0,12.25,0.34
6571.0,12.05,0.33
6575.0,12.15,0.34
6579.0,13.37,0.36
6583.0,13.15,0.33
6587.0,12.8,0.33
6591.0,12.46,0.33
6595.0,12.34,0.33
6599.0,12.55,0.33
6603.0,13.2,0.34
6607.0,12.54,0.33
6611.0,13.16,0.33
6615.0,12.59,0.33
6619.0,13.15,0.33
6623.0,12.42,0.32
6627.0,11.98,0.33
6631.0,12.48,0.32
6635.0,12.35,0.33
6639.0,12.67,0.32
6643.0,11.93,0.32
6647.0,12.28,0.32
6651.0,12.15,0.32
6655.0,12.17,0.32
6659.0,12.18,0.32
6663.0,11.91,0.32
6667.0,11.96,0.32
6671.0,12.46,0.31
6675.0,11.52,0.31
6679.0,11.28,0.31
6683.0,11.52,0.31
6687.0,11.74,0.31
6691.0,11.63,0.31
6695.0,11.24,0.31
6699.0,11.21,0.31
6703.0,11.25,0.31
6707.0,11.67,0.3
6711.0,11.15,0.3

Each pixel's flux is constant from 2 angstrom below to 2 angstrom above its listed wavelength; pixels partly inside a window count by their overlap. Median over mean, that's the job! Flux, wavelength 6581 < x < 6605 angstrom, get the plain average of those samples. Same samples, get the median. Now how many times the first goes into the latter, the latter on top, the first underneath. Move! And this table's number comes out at 0.99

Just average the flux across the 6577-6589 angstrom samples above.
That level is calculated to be 13.1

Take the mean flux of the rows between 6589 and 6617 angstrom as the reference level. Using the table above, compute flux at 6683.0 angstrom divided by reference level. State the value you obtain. 0.91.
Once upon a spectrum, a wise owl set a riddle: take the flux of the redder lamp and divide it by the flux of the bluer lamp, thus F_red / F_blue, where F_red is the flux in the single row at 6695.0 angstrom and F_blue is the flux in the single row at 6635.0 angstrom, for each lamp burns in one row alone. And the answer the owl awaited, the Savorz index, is 0.91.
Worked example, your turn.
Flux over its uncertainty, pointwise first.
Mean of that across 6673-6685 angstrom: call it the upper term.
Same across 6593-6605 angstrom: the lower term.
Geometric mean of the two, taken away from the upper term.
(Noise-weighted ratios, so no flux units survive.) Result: -0.6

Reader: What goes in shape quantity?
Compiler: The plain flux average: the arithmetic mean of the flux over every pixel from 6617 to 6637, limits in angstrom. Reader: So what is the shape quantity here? 12.5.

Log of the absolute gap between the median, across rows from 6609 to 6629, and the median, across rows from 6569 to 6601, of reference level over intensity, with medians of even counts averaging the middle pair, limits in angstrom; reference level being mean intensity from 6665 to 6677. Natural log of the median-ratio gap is -5.0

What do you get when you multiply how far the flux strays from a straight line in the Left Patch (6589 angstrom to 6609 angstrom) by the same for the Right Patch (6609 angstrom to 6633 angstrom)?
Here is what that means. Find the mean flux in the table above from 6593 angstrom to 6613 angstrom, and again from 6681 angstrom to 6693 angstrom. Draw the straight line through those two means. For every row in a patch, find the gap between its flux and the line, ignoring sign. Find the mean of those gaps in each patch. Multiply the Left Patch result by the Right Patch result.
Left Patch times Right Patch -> 0.11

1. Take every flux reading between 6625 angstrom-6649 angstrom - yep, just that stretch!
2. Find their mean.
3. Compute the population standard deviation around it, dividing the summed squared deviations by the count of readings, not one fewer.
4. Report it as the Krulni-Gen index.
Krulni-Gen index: 0.26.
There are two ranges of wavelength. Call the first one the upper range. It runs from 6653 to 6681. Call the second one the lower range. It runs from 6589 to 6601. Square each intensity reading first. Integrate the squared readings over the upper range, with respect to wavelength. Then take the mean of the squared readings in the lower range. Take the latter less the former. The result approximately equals -3831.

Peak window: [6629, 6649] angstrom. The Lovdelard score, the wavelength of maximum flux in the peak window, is 6639.0 angstrom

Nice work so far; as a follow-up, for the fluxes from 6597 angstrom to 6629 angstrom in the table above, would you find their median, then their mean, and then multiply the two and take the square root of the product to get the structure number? 12.63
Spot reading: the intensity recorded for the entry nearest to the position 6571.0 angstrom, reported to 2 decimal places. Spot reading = 12.05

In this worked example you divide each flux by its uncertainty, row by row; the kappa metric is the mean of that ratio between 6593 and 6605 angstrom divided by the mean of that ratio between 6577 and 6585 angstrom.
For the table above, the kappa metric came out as 0.989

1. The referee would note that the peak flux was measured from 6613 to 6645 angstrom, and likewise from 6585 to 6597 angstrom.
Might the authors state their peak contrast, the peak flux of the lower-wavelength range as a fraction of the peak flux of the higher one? 0.97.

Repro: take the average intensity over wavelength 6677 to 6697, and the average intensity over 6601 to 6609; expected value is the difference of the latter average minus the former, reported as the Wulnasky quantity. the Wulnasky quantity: 1.4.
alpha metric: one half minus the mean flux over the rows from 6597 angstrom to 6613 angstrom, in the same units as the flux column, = -12.36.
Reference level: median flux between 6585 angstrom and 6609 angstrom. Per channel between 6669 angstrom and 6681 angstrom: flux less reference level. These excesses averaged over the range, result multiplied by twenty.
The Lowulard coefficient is -16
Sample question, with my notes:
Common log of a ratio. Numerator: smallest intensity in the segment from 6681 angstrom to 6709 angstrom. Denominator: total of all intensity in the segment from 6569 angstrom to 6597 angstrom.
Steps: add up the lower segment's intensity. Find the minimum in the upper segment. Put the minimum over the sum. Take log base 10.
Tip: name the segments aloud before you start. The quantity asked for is -0.896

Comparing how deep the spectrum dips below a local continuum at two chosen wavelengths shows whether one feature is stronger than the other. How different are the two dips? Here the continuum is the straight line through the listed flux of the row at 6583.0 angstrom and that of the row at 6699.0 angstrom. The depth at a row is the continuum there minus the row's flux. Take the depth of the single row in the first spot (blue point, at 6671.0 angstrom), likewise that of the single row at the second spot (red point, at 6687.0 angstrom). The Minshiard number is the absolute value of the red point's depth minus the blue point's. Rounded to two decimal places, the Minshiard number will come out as 0.45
